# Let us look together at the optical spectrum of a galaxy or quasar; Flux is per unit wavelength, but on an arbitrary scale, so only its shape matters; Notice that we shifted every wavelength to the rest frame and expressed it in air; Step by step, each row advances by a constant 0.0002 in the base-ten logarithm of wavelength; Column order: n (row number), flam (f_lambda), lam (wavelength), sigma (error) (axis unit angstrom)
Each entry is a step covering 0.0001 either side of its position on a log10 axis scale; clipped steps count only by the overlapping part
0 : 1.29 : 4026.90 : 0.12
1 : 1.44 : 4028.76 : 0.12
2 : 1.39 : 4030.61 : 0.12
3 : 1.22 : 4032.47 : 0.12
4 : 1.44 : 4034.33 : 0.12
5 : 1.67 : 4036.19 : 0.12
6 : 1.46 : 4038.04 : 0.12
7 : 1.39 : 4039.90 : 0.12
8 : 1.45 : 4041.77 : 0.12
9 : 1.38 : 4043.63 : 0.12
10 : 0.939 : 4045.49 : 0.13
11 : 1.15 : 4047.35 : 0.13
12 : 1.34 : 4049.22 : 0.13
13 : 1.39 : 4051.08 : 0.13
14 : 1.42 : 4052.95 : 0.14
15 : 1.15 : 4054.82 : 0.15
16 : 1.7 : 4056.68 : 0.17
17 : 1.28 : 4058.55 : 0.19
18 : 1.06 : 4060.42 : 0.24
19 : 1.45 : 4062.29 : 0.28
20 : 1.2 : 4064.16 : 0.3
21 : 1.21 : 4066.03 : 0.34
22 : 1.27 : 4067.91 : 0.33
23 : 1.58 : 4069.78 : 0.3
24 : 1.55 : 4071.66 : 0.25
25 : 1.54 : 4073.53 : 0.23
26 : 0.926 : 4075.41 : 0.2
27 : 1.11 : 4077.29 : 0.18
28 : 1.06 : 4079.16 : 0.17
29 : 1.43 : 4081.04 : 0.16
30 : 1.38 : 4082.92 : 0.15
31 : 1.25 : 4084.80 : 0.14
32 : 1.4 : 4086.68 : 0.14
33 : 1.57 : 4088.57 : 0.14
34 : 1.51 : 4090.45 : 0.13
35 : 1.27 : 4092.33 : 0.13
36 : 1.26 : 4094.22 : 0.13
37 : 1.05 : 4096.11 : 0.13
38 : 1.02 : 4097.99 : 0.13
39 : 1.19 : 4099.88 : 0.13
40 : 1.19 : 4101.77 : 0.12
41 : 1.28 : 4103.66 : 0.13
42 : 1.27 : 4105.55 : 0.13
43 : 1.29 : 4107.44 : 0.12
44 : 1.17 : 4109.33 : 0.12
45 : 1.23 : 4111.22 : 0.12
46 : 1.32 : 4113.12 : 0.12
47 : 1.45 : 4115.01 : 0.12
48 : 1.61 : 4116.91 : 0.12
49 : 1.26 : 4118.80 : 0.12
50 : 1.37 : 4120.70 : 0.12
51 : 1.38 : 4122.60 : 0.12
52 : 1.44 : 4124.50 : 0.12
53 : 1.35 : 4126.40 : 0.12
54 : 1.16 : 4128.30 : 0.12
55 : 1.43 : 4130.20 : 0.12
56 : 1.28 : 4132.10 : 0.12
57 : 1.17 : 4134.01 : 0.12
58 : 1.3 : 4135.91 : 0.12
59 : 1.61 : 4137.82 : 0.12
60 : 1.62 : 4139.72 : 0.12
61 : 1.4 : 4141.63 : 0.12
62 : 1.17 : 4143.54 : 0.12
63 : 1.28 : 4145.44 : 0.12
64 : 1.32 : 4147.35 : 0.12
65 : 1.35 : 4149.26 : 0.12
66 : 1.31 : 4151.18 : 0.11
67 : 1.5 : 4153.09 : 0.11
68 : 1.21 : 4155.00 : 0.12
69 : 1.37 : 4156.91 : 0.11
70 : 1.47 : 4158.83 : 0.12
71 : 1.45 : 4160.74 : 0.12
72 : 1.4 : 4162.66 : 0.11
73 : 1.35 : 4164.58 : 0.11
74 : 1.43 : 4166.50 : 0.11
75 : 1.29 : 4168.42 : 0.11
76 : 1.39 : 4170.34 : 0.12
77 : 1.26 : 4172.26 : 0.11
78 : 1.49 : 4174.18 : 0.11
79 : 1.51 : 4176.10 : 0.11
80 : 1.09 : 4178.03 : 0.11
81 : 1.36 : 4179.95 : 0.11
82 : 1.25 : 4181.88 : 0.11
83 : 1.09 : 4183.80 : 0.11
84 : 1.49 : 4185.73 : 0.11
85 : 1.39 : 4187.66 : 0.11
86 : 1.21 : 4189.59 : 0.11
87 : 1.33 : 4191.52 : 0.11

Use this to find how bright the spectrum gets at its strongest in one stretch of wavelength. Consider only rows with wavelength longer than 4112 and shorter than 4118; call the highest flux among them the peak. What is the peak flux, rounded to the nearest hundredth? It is 1.61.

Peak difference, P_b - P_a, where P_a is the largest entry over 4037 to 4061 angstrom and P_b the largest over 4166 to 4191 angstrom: -0.19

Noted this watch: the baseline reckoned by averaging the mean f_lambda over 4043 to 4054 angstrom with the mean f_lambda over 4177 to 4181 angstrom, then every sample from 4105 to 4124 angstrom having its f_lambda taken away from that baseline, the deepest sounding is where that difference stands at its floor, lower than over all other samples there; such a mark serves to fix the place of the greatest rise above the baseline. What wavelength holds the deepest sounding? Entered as 4116.91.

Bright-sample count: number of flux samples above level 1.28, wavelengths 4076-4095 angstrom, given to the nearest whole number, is 5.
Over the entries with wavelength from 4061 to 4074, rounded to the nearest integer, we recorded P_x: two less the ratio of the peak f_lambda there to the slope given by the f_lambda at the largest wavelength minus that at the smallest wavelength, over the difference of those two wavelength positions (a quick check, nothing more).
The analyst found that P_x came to -195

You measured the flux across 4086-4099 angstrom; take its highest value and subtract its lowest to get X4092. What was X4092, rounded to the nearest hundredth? 0.55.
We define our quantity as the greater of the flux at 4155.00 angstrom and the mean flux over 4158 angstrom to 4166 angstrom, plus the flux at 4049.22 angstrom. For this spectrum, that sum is 2.76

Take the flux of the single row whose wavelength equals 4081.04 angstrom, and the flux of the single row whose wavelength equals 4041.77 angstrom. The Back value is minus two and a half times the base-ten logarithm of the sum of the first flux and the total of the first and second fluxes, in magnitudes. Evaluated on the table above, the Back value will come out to -1.59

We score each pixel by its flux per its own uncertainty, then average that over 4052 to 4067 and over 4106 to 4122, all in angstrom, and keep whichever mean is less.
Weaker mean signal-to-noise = 6.5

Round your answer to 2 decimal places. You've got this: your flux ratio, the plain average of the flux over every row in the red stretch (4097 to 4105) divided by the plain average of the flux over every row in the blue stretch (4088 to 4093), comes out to 0.81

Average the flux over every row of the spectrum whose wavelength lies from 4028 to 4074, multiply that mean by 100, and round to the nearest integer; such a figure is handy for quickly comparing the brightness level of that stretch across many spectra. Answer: 136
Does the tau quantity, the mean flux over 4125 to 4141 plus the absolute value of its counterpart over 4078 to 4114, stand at 2.64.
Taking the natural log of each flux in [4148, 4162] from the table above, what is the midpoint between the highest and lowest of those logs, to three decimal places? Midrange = 0.298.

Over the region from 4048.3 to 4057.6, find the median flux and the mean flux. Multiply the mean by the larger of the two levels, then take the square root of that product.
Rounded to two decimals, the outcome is 1.40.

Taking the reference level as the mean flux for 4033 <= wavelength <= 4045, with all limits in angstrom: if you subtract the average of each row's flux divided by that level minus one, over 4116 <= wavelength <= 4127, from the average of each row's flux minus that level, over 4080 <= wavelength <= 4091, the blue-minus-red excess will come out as 0.00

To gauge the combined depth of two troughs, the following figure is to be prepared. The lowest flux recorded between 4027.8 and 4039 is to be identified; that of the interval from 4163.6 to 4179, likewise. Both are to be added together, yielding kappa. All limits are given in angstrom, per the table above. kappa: 2.31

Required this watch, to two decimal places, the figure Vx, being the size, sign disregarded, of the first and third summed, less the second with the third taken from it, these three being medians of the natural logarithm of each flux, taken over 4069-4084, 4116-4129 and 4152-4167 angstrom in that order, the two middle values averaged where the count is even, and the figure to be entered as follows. 0.72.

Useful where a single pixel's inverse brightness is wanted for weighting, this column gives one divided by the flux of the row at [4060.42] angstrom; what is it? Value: 0.94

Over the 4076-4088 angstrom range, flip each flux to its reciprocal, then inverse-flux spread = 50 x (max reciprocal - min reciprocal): 12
